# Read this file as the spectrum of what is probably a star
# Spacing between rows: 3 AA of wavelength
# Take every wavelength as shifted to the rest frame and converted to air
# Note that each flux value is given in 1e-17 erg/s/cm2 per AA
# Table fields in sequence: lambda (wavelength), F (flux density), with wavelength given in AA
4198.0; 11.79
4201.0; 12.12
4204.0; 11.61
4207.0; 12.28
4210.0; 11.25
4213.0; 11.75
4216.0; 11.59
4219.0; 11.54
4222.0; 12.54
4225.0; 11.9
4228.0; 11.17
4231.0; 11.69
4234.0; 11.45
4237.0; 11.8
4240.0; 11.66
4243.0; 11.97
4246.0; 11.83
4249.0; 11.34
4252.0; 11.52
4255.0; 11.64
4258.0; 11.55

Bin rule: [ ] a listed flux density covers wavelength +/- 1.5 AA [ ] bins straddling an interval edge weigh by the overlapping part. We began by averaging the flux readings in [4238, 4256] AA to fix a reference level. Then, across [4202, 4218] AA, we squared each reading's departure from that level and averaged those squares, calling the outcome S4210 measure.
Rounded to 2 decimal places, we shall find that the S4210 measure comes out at 0.11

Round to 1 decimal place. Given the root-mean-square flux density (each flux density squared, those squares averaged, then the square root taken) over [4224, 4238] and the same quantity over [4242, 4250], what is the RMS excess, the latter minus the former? 0.1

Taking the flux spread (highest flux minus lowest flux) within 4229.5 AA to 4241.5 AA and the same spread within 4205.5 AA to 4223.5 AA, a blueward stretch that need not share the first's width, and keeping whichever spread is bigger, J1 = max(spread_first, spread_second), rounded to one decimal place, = 1.3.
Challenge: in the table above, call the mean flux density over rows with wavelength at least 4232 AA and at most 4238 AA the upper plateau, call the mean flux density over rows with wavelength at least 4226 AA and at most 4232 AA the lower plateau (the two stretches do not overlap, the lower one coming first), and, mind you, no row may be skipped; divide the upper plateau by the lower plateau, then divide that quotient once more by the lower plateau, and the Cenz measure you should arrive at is 0.089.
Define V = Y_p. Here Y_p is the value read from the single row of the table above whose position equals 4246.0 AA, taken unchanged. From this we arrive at 11.83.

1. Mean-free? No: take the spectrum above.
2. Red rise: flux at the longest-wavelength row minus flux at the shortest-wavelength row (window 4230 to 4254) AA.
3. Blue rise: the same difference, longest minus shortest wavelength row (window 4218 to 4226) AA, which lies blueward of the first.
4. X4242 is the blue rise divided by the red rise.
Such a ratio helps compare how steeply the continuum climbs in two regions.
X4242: -2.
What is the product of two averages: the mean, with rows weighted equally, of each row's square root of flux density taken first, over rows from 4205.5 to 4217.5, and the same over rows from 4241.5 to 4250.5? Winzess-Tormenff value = 11.7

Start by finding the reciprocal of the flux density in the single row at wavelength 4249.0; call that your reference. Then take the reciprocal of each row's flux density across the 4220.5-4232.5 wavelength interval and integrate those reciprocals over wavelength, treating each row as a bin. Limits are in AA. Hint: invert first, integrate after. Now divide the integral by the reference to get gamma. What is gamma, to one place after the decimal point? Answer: 11.5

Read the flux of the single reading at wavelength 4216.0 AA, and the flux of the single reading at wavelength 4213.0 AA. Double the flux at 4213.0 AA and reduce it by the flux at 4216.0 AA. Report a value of 11.9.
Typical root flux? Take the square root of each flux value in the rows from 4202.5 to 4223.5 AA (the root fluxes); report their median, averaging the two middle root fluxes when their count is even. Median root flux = 3.41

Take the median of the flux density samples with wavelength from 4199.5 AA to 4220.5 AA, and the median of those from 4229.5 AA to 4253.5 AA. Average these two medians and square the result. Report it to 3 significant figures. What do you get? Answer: 136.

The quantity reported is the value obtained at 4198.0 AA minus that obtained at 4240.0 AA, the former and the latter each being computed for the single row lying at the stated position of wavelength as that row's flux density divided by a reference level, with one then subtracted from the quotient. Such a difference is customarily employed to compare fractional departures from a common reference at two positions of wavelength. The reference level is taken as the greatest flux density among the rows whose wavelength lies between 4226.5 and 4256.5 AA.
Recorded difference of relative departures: 0.011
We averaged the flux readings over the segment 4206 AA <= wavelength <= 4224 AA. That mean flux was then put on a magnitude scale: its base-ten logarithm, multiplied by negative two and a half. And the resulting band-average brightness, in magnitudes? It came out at -2.68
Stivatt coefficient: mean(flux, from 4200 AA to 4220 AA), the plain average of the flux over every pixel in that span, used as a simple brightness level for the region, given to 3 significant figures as 11.7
